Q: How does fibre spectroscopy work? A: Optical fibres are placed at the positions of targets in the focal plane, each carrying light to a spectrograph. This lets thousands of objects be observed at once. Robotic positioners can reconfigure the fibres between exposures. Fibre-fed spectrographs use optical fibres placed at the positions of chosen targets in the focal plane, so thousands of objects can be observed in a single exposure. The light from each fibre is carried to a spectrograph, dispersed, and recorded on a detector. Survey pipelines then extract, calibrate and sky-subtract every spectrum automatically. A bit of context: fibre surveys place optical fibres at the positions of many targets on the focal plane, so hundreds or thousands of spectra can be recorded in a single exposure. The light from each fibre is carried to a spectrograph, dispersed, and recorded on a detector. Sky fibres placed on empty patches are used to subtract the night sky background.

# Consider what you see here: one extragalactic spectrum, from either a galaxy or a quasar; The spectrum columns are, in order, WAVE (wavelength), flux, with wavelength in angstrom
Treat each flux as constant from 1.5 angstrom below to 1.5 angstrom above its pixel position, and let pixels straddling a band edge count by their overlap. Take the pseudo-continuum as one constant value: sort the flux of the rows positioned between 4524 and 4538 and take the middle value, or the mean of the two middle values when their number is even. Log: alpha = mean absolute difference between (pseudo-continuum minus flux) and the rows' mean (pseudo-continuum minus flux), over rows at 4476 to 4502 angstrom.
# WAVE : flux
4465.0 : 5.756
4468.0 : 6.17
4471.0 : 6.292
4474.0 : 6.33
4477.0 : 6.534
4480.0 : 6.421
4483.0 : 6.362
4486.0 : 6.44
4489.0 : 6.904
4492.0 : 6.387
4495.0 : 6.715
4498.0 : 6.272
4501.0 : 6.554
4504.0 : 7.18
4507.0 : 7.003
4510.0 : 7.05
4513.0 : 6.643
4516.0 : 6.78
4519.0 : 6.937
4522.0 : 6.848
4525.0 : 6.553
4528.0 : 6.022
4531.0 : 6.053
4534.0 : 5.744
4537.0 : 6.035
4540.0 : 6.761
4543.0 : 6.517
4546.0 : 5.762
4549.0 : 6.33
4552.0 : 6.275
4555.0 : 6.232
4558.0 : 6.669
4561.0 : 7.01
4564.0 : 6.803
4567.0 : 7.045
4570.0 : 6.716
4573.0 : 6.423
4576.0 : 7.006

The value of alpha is 0.15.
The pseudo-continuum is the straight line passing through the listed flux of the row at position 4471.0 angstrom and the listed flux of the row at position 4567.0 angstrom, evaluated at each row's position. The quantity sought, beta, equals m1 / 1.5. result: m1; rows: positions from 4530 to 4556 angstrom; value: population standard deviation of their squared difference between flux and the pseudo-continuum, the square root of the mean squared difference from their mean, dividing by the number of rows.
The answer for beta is 0.256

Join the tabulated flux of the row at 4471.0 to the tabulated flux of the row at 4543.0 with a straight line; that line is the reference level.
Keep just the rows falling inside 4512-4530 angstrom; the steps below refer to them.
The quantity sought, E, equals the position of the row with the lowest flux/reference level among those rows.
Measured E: 4528.0 angstrom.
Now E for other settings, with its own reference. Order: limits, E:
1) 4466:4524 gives 4468.0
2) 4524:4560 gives 4546.0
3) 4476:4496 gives 4492.0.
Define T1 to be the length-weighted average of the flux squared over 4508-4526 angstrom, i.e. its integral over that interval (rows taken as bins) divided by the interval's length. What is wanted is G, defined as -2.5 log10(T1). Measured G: -4.17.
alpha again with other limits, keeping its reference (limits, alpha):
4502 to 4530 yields 0.25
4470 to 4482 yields 0.08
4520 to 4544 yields 0.35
